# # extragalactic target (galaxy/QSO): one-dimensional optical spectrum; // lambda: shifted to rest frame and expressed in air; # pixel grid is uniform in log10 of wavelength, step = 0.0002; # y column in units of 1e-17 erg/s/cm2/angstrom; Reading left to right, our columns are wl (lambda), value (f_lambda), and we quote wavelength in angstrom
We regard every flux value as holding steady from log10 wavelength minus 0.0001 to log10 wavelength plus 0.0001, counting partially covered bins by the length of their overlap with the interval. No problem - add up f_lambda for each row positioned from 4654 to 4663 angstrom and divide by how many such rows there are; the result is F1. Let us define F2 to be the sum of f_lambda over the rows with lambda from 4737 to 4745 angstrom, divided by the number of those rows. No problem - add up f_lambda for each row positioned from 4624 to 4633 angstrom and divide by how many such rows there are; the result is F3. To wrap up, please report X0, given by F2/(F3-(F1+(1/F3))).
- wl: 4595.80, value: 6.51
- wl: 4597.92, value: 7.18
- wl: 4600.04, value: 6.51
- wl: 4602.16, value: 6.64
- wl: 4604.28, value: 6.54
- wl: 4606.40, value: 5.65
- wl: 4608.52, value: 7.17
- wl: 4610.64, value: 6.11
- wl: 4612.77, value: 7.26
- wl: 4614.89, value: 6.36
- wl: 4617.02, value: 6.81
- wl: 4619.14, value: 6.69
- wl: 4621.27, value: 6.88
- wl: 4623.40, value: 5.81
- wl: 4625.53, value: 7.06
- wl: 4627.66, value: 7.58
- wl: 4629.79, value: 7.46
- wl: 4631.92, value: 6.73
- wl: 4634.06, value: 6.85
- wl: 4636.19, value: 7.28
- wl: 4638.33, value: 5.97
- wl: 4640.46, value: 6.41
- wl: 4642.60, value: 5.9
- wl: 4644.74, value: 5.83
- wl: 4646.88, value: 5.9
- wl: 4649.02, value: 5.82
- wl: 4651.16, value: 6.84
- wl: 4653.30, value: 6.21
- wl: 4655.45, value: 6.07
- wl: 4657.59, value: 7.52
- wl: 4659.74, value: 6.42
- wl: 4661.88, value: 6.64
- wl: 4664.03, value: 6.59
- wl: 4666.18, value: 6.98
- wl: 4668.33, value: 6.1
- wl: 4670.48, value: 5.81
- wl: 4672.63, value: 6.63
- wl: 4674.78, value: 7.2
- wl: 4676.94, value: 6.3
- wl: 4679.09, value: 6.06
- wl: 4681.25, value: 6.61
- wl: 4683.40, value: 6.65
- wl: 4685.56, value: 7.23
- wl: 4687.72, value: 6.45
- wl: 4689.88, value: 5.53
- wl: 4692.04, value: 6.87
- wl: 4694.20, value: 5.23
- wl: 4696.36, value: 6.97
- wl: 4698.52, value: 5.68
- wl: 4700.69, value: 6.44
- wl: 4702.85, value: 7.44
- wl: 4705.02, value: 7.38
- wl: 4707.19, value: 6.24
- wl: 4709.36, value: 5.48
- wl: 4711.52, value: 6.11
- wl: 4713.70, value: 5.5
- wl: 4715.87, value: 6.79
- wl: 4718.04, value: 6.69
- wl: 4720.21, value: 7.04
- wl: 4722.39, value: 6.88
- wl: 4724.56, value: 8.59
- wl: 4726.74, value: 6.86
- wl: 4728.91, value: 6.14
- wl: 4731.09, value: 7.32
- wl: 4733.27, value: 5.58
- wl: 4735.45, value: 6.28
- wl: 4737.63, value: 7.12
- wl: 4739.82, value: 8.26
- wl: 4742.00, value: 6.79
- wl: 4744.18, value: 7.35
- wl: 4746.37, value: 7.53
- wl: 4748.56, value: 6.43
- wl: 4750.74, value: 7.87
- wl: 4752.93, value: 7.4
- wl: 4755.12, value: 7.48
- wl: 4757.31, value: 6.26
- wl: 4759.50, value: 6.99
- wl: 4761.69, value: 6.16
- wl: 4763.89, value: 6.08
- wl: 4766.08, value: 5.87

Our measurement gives 18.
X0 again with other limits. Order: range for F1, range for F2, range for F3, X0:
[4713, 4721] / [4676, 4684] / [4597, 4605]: 101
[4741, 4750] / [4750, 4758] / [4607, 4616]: -16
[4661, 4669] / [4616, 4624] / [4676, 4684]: -20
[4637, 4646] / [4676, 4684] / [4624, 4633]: 6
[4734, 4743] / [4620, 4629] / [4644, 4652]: -6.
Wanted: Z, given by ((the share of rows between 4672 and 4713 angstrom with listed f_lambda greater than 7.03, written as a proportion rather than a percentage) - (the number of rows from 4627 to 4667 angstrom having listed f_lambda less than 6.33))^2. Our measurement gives 46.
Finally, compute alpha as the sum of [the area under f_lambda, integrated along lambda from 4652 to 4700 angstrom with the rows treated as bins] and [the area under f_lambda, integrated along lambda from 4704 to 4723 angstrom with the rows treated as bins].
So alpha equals 432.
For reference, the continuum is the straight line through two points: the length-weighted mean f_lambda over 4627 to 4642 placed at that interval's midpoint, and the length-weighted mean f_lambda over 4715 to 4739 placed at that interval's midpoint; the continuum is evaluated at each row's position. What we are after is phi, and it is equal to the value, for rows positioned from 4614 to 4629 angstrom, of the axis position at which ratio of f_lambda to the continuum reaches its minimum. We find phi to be 4623.40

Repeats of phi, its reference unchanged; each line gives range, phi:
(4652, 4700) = 4694.20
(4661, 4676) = 4670.48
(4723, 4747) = 4733.27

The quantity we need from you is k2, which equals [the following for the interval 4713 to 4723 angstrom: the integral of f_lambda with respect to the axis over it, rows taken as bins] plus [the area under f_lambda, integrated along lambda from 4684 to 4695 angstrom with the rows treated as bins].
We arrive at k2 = 135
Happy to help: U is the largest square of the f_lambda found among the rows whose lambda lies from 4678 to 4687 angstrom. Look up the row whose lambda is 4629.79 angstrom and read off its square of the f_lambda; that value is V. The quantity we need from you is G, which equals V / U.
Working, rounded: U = 52.3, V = 55.7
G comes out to 1.06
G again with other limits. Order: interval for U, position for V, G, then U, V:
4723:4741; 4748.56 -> 0.56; 73.8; 41.3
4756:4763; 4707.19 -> 0.80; 48.9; 38.9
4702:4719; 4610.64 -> 0.67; 55.4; 37.3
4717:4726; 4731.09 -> 0.73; 73.8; 53.6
